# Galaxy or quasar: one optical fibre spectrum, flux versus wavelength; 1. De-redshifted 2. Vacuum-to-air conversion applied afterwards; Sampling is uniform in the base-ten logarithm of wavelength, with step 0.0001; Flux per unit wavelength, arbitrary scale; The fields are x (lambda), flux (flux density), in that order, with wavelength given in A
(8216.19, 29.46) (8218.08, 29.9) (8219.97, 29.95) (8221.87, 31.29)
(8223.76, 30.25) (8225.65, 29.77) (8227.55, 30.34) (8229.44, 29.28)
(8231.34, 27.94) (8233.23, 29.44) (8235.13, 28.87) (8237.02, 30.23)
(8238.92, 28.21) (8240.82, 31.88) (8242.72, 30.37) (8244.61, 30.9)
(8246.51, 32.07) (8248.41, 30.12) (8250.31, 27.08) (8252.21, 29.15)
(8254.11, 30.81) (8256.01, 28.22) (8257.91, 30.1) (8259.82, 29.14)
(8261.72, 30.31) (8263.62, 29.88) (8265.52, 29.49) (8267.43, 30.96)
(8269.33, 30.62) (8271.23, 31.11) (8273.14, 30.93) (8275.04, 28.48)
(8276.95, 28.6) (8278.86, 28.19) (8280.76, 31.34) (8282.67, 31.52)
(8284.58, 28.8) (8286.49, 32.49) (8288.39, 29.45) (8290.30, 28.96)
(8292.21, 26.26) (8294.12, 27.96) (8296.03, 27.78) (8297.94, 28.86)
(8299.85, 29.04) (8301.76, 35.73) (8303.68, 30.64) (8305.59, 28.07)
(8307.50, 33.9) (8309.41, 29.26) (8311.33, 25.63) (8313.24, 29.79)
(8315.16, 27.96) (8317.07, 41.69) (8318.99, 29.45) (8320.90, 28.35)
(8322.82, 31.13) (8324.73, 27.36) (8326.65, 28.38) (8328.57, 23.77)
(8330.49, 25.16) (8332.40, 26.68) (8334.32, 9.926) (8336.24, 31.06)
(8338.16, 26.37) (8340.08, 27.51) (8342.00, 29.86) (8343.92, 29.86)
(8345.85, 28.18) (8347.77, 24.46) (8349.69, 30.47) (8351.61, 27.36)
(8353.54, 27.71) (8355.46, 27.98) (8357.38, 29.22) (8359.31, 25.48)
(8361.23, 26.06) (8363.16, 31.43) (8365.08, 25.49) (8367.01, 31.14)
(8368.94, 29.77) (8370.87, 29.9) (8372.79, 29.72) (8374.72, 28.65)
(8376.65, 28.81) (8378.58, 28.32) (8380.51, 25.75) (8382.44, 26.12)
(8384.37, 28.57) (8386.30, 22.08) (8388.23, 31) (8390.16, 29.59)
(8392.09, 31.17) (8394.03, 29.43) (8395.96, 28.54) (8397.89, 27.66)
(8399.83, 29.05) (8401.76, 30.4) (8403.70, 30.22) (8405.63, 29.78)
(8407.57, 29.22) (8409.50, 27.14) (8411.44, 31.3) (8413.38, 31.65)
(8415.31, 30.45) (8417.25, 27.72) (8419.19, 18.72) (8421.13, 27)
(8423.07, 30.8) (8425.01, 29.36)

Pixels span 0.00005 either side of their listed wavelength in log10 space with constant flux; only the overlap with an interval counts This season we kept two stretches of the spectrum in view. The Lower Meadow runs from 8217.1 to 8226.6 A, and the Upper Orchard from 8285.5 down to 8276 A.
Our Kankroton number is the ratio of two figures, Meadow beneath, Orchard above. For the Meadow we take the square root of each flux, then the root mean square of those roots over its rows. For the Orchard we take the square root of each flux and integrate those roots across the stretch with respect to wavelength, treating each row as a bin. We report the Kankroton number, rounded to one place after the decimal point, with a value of 9.4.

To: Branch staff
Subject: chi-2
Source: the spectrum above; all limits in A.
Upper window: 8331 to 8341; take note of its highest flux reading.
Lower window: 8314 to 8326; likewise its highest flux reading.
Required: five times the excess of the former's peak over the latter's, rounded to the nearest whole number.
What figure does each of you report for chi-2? -53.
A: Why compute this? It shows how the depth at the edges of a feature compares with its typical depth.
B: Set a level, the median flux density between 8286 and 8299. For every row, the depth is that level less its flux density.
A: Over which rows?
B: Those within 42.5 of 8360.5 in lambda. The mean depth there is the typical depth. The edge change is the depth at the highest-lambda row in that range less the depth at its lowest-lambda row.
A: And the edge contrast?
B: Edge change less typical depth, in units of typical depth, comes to -2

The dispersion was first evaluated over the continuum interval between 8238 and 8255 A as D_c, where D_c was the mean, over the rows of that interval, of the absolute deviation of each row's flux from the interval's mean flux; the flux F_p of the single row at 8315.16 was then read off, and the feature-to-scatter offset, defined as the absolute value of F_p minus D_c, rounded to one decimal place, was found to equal 26.7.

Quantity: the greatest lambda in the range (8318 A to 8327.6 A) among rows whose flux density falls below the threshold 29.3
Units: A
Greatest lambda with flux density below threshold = 8326.65 A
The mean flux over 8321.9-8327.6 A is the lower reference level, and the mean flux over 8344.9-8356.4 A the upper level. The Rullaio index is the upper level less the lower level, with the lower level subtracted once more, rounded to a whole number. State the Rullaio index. -30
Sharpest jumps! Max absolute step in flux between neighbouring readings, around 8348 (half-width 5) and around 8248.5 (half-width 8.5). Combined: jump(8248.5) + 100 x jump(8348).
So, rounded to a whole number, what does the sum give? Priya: 604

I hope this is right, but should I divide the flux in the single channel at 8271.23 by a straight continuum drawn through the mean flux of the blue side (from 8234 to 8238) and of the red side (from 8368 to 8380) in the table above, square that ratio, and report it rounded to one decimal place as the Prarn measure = 1.1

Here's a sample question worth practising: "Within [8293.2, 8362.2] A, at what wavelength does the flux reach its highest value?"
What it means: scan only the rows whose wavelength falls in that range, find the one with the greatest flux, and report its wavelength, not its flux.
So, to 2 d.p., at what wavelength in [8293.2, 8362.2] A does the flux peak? 8317.07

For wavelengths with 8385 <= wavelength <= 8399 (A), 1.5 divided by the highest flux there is 0.0481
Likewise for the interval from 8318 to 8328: 0.0482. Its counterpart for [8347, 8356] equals 0.0492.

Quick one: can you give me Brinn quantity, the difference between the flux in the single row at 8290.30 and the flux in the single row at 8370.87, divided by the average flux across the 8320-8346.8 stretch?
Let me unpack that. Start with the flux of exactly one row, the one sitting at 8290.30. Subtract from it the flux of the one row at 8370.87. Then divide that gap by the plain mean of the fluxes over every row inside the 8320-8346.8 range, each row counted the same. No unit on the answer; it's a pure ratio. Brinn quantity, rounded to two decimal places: -0.04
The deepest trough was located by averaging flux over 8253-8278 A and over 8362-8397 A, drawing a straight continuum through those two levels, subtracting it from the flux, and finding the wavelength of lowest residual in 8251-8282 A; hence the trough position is 8256.01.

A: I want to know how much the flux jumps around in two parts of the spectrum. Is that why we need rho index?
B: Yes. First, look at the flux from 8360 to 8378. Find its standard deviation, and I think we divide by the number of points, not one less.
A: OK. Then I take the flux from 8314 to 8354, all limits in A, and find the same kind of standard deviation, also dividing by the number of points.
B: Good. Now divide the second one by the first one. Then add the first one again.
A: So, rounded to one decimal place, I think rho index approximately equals 4.7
